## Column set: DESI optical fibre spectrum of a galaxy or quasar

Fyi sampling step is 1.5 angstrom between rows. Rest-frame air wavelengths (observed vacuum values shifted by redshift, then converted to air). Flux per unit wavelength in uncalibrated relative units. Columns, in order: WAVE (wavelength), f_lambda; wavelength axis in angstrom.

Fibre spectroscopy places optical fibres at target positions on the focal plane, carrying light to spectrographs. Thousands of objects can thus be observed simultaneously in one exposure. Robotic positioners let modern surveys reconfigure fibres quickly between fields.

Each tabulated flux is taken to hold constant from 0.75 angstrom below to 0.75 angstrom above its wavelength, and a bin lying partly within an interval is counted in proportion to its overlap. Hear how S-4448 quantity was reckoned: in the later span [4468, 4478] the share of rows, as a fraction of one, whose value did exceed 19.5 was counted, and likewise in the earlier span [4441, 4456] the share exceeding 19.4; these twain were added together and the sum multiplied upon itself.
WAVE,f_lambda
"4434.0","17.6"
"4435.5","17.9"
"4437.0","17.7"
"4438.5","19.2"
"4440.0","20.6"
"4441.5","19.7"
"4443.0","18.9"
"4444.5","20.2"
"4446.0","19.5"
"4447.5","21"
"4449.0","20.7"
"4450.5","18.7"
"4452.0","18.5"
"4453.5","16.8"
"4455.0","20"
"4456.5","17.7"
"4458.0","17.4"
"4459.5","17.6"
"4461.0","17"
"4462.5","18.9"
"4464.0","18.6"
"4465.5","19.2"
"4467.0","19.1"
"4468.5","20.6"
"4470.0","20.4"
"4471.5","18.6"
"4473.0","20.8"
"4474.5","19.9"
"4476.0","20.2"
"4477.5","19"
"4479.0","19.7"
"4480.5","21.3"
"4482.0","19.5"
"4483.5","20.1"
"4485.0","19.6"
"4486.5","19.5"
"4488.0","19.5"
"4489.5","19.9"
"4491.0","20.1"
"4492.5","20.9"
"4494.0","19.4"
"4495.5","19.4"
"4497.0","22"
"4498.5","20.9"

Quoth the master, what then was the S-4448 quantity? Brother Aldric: 1.7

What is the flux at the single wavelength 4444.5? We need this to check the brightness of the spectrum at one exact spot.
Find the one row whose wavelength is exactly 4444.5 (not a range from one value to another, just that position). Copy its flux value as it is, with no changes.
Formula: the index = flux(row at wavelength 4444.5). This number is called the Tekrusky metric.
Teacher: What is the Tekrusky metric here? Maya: 20.2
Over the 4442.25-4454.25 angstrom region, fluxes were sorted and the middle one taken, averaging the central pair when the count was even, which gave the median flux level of 19.2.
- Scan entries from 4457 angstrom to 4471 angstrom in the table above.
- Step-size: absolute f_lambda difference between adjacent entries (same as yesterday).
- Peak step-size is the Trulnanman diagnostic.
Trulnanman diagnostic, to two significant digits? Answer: 1.9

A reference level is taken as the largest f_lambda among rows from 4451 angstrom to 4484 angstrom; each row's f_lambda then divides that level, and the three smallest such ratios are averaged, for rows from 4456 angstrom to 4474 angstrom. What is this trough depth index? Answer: 1.03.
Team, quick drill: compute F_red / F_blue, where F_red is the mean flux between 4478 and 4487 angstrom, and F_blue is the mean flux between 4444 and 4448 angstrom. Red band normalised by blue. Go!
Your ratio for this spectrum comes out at 0.99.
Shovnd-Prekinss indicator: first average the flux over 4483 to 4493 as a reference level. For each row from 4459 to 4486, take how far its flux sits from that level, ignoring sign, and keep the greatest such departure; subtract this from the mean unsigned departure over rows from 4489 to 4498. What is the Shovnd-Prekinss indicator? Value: -2.2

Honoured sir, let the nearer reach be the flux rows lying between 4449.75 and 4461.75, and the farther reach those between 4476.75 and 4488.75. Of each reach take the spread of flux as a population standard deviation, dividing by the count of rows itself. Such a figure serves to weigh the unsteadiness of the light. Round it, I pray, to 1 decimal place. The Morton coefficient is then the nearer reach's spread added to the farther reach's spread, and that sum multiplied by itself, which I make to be 2.6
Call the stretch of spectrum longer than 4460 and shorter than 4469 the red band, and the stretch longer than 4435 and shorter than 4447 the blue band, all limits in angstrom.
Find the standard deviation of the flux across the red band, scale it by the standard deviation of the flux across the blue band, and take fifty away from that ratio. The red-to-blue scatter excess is -48.9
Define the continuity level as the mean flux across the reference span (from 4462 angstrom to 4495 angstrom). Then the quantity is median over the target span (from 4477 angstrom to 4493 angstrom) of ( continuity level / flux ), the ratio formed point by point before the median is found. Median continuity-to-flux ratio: 1.00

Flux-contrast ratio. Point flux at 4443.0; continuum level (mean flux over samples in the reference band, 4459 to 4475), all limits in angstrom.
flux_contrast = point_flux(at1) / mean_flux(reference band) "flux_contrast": 0.99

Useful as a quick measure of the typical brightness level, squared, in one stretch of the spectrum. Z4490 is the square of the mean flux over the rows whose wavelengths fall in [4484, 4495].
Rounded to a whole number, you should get 394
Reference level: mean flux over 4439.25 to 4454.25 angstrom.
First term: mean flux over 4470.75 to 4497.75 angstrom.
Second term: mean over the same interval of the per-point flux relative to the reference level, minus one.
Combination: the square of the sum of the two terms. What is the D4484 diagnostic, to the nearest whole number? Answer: 400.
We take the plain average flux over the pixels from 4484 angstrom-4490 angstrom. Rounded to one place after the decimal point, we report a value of 19.6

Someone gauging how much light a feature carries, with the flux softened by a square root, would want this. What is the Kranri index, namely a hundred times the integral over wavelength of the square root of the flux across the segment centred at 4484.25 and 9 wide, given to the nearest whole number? 4016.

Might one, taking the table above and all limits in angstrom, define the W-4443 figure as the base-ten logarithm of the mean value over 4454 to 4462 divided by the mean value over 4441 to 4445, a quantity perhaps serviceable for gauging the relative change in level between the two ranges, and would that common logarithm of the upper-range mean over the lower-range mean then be -0.038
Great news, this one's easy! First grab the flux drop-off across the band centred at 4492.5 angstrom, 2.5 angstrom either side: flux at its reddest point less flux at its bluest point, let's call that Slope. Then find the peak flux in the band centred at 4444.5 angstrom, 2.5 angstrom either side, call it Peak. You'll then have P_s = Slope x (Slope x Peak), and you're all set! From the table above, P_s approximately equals 10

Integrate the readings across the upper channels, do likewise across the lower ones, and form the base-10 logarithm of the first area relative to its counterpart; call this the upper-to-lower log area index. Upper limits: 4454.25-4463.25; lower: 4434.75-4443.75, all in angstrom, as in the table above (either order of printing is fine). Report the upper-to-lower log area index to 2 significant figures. -0.021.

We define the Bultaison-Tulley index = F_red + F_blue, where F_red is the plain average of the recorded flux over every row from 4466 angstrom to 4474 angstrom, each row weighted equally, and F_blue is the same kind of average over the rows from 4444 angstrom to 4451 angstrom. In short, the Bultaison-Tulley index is 39.9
